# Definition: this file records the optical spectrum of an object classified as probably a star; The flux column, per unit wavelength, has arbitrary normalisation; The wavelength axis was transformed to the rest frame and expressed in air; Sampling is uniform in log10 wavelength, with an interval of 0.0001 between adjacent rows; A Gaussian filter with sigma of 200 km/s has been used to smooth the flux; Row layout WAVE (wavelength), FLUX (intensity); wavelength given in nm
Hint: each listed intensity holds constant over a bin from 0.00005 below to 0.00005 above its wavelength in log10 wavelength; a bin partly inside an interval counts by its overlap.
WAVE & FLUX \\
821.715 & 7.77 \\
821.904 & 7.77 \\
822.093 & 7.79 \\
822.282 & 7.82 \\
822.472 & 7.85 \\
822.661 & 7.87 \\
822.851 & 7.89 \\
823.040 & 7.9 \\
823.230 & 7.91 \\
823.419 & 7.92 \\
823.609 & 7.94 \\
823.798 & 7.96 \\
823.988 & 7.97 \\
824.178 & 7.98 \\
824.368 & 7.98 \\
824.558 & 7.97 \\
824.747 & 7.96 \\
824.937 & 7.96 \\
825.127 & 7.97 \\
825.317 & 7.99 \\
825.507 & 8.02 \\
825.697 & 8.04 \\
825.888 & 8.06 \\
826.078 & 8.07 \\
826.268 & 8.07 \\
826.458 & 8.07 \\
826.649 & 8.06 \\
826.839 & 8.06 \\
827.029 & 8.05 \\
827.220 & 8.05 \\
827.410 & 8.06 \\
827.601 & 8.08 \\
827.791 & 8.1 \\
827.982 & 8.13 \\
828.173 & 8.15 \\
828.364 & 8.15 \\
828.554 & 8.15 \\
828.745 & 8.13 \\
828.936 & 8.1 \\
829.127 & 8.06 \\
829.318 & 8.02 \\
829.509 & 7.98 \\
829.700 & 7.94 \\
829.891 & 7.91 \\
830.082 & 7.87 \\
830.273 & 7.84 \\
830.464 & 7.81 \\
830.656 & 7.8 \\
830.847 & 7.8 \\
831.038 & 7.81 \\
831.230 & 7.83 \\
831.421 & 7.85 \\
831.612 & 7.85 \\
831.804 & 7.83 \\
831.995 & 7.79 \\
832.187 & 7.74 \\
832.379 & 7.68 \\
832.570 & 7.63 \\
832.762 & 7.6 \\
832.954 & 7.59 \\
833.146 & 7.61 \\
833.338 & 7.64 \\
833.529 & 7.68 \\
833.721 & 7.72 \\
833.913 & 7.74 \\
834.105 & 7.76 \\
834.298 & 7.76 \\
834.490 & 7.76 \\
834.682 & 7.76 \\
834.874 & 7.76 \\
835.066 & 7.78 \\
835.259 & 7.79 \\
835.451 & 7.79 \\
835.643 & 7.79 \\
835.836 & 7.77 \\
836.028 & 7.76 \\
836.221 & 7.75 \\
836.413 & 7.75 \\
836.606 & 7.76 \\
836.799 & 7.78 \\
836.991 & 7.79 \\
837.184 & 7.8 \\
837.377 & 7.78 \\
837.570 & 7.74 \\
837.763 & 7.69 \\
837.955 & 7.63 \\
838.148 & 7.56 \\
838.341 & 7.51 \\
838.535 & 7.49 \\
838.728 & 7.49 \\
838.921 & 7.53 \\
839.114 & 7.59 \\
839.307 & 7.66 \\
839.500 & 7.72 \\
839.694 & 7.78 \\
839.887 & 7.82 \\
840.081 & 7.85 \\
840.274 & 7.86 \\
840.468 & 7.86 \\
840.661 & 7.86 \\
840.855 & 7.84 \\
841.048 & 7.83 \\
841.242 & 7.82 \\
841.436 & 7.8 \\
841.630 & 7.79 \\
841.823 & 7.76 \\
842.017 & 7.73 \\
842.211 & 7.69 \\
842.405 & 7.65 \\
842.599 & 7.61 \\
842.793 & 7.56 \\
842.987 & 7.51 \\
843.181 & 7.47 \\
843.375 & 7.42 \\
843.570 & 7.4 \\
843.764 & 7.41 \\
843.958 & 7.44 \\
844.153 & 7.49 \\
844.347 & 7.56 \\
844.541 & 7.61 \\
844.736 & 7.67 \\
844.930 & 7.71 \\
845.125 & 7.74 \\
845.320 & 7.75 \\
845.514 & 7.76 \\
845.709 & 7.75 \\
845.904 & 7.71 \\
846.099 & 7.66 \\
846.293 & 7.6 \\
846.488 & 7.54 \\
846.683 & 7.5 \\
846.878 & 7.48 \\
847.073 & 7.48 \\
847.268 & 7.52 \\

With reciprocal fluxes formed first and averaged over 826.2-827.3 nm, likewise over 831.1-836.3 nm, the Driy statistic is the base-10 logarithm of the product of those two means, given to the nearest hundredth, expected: -1.80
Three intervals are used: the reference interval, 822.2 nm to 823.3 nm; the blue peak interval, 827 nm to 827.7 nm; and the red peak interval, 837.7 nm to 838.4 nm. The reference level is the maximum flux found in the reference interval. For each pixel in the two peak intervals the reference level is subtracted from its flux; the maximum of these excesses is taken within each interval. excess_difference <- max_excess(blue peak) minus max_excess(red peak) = 0.39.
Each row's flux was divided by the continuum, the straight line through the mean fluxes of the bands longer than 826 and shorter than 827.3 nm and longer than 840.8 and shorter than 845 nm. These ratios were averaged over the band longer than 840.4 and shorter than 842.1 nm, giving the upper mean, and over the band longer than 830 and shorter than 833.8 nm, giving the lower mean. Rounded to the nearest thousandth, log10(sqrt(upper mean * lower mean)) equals -0.001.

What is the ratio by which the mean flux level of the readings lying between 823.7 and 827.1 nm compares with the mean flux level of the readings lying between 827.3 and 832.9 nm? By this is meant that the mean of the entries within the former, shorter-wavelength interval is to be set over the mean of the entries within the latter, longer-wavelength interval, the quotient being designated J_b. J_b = 1.01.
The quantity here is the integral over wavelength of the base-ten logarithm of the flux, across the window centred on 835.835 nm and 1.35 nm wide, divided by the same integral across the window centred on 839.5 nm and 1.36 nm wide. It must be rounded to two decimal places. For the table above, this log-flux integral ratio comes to 1.00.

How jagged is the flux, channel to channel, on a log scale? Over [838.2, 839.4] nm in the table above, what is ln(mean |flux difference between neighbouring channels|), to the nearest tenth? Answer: -3.3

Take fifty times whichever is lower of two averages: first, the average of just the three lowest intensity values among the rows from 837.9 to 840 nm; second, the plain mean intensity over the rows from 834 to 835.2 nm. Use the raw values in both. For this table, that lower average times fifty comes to 375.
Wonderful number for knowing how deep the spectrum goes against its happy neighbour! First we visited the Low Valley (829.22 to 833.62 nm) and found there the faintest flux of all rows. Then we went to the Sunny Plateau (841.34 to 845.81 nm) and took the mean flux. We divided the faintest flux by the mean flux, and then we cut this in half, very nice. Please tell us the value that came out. 0.498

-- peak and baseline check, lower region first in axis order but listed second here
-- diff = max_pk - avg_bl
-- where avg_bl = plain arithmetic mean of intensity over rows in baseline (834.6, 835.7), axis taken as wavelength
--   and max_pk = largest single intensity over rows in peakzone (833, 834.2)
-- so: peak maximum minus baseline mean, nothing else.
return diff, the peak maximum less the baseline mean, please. 0.0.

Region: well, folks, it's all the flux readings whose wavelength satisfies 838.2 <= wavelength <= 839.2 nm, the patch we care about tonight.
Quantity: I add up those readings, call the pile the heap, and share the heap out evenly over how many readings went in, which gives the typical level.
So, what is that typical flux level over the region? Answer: 7.52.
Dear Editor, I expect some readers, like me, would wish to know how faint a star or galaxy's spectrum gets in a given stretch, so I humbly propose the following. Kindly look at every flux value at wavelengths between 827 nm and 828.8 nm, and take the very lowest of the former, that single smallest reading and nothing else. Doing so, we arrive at 8.05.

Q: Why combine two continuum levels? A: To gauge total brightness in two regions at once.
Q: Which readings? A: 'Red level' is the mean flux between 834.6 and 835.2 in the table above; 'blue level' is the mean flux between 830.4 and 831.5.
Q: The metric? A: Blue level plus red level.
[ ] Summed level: 15.6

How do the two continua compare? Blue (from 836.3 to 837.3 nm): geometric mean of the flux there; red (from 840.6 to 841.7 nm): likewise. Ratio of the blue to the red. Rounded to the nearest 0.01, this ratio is 0.99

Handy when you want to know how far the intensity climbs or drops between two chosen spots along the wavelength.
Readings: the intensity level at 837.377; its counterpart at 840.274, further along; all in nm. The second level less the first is 0.08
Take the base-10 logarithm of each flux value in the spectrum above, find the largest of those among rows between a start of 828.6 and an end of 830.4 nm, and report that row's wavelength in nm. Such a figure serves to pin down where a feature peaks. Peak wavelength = 828.745 nm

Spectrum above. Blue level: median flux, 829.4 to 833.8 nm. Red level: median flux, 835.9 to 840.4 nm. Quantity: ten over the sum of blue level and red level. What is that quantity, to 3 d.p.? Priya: 0.643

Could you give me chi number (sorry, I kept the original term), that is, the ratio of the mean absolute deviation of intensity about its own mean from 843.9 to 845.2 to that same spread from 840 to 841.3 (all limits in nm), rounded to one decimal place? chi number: 6.8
